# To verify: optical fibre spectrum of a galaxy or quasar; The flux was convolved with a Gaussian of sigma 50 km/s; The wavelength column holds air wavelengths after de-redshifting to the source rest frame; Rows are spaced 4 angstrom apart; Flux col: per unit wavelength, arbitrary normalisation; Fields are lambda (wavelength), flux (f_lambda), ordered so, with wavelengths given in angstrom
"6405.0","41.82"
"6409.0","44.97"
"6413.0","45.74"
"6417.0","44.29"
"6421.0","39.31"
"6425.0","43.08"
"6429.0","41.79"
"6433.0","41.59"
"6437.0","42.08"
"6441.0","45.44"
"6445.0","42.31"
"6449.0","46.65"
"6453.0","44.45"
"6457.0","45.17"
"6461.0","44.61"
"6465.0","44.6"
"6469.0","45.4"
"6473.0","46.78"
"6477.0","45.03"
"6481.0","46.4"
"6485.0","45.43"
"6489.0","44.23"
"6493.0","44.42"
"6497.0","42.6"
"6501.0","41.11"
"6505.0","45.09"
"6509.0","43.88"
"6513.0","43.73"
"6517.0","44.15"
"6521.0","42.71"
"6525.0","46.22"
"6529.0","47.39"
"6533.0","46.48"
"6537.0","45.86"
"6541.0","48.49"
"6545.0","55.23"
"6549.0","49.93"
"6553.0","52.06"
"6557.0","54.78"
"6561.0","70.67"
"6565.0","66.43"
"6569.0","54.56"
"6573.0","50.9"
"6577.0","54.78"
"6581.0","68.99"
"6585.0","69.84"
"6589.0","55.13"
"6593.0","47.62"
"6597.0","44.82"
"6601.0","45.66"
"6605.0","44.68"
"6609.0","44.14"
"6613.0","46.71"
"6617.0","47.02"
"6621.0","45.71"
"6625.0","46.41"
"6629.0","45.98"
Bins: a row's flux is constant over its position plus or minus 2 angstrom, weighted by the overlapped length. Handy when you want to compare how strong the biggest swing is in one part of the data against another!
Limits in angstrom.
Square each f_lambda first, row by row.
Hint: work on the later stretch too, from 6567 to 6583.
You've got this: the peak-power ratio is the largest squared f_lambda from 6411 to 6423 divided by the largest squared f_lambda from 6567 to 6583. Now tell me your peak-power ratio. 0.44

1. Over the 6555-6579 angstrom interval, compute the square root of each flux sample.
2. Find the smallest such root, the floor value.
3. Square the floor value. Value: 50.9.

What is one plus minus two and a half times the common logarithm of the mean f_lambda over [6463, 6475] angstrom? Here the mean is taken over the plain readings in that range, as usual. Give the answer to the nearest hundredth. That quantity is -3.15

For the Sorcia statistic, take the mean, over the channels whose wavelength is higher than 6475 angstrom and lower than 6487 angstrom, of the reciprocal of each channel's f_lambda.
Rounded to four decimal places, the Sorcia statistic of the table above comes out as 0.0219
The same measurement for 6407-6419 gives 0.0222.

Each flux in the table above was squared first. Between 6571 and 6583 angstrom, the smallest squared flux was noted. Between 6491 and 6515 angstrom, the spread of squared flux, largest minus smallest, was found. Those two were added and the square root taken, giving 54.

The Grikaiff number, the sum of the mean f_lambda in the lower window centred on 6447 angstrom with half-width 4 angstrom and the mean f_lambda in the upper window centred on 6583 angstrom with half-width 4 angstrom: 114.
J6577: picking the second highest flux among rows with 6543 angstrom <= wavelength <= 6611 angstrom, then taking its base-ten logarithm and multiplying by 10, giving 18.4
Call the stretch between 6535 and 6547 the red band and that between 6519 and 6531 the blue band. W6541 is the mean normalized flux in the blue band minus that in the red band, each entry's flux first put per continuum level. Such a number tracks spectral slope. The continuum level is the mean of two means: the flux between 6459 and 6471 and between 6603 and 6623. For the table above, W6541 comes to -0.10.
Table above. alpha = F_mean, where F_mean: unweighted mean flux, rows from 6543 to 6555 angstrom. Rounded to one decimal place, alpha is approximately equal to 52.4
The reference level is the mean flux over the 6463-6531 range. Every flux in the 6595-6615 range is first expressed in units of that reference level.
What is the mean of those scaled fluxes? 1.01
